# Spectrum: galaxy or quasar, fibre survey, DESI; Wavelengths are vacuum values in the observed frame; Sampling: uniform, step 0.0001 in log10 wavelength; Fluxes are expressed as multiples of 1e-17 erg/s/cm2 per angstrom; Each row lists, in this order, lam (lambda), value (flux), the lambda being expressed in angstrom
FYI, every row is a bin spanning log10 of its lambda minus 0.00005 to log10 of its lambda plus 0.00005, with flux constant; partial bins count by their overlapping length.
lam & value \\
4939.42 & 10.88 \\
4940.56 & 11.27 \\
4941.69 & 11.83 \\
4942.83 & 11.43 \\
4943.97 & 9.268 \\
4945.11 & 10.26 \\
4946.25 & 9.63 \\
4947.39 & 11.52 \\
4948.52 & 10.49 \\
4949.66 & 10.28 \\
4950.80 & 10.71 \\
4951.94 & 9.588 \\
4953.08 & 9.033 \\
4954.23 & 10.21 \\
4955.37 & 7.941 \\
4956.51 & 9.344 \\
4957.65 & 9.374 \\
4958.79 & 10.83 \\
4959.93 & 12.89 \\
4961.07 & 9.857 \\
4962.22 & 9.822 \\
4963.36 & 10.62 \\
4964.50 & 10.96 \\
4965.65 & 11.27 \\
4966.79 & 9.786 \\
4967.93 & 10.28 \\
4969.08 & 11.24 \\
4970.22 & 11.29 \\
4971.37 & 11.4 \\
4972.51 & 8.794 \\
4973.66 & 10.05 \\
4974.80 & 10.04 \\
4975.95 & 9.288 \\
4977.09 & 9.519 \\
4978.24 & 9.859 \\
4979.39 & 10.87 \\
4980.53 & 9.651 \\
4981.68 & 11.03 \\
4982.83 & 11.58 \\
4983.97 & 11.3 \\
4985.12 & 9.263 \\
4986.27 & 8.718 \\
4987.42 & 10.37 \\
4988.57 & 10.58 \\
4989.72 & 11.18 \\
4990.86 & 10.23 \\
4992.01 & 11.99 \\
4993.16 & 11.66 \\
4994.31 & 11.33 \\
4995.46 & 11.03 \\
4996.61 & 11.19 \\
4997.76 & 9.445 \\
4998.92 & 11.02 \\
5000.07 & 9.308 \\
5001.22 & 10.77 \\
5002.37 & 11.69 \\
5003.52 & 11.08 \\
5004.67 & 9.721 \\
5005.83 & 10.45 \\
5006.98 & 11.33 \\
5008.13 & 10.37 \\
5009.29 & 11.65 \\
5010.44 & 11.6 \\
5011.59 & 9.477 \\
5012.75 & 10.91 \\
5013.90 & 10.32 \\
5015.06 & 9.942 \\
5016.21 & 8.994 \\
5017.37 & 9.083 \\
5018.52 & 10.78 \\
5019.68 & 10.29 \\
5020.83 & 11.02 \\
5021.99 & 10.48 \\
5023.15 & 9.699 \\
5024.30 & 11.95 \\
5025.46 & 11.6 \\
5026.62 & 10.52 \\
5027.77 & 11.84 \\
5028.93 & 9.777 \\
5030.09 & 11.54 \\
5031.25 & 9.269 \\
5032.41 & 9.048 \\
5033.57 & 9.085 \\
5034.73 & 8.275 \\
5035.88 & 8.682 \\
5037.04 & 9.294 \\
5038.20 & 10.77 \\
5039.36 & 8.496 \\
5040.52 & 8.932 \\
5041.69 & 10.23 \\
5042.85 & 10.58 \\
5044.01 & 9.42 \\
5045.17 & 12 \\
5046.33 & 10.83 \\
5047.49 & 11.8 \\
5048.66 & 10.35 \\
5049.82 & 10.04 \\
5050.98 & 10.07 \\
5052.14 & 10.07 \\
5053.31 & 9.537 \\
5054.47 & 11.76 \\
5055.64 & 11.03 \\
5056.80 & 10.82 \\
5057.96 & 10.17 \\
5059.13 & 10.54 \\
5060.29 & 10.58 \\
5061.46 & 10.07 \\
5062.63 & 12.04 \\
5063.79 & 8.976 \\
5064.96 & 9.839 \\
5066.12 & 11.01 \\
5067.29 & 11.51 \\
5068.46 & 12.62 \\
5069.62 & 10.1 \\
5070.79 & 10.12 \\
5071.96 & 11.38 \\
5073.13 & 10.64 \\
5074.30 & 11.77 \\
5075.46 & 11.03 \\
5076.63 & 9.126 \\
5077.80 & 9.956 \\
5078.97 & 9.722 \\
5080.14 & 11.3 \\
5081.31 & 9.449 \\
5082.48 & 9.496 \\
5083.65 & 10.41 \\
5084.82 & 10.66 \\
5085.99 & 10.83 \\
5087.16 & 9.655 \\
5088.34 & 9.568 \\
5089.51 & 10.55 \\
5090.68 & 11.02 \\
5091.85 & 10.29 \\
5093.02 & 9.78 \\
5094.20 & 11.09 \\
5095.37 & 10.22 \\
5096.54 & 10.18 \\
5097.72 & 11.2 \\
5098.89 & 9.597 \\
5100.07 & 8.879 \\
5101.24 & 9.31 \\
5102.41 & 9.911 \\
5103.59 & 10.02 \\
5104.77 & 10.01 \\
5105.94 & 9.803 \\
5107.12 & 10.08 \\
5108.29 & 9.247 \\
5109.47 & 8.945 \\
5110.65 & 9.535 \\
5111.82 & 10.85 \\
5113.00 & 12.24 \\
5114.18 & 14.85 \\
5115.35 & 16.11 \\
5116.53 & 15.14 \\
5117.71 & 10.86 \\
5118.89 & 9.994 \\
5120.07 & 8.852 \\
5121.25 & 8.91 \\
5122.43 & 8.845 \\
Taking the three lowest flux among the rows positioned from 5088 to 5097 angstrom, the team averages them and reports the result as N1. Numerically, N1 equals 9.8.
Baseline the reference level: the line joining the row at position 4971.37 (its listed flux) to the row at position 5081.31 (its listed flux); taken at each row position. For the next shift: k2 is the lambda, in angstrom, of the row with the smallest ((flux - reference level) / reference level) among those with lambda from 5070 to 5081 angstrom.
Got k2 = 5076.63 angstrom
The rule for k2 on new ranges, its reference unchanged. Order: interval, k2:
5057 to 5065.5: 5063.79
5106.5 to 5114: 5109.47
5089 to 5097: 5093.02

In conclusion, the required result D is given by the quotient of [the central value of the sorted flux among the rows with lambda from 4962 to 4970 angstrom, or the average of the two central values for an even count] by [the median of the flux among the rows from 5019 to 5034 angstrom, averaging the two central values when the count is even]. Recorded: 1.01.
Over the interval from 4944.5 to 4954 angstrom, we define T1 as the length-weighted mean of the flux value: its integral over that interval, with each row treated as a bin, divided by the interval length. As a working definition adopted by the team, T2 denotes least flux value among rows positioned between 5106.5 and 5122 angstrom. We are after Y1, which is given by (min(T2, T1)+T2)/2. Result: 8.9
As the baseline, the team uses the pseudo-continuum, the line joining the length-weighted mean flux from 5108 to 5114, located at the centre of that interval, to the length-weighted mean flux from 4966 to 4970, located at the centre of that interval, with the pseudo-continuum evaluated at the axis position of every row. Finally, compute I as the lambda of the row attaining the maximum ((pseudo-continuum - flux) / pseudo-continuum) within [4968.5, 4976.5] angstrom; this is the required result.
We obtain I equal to 4972.51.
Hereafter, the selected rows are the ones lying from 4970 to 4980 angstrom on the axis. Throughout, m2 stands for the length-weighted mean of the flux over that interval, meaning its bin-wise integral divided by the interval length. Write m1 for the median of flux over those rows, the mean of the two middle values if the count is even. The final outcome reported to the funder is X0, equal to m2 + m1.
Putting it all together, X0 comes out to 20.12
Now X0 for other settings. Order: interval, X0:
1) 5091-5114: 20.17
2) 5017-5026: 21.28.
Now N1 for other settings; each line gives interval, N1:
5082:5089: 9.6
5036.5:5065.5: 8.8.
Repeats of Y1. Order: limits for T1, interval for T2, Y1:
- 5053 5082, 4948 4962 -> 7.9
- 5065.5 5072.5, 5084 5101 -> 8.9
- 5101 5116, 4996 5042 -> 8.3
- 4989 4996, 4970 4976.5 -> 8.8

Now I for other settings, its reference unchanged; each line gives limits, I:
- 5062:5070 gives 5063.79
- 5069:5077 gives 5076.63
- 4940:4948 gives 4943.97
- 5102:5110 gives 5109.47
